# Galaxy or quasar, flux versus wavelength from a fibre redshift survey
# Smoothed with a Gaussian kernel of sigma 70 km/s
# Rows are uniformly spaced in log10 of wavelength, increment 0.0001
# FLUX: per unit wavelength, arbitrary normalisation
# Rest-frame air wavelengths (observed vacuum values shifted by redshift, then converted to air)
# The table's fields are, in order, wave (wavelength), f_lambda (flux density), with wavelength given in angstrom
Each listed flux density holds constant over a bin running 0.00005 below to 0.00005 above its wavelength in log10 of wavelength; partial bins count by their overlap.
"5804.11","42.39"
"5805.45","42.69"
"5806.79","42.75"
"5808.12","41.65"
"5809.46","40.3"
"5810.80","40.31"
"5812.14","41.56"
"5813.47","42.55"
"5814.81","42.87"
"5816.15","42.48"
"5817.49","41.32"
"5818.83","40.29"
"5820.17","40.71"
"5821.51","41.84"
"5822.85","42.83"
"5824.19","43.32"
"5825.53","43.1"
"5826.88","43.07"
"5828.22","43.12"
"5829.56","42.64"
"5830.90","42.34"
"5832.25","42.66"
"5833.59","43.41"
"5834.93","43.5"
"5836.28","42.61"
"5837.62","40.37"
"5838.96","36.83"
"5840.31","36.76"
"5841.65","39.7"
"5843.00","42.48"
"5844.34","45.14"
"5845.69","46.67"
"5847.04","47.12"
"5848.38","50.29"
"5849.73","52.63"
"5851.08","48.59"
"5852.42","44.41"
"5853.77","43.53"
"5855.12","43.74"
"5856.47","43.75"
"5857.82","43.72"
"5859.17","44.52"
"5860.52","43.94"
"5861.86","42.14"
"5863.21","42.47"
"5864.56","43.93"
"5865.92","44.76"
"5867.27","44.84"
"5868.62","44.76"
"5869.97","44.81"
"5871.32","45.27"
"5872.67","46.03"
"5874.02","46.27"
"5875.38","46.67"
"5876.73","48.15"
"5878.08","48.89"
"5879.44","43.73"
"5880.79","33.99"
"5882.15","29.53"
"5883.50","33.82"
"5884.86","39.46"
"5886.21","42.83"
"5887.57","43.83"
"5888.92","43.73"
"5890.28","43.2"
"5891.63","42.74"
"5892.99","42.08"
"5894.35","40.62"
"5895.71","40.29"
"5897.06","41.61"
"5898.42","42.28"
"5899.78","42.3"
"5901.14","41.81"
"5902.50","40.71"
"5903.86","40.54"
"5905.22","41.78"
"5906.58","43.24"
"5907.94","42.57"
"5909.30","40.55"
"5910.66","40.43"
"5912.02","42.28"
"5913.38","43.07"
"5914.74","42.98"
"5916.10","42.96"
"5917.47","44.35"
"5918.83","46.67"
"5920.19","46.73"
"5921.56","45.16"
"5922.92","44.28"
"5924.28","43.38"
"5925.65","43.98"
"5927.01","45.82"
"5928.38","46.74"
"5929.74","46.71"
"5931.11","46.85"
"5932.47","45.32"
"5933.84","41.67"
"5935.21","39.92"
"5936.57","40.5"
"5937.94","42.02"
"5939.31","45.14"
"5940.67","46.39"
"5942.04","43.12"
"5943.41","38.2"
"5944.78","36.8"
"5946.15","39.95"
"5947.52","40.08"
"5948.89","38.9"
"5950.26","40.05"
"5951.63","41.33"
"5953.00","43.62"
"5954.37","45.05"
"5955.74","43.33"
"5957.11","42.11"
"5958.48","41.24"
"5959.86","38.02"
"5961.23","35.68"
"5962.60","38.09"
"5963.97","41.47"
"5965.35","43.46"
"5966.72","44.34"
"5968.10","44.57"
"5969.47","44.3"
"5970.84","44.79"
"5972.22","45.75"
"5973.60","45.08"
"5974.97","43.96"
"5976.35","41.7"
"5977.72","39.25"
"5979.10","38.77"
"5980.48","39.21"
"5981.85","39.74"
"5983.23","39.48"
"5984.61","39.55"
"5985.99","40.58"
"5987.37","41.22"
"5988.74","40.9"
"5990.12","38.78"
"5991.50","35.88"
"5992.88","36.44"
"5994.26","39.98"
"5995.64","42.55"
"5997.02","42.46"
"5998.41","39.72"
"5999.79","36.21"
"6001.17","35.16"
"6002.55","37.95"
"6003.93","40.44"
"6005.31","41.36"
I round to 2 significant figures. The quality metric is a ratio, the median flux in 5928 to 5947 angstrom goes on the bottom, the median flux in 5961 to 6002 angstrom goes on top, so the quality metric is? 0.95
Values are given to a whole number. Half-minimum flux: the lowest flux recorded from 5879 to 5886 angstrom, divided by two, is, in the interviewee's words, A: 15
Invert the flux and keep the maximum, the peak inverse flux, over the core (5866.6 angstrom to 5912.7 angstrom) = 0.034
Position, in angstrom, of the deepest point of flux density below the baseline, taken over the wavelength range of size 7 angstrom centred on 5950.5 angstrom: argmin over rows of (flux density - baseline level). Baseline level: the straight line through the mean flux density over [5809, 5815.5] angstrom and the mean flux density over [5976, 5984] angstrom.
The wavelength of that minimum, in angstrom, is 5948.89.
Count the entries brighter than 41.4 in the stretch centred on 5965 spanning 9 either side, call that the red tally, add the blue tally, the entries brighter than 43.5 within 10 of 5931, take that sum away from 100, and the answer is 81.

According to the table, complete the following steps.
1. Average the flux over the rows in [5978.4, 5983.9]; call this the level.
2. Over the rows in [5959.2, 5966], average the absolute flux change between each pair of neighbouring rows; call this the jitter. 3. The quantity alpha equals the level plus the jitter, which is 41.8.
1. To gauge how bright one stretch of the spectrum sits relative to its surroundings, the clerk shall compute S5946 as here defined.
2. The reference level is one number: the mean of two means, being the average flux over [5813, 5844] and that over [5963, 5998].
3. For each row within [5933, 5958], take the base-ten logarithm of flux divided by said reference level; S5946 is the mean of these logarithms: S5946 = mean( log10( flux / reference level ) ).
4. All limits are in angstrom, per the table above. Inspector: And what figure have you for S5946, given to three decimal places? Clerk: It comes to -0.001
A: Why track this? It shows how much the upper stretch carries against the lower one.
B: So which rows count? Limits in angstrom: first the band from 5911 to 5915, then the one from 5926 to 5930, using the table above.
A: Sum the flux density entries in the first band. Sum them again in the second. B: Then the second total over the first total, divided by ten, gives 0.109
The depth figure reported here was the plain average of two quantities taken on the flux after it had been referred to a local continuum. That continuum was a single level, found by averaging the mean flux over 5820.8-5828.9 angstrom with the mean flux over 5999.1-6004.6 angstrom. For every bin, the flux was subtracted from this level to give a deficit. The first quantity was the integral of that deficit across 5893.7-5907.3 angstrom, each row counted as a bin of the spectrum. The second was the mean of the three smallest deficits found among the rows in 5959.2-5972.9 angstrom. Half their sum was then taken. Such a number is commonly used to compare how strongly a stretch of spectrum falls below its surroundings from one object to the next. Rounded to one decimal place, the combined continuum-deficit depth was -11.7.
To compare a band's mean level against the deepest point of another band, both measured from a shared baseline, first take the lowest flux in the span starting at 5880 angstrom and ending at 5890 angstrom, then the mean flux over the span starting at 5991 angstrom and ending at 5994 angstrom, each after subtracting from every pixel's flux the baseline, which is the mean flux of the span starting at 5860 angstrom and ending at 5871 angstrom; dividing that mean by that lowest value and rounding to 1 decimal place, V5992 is 0.5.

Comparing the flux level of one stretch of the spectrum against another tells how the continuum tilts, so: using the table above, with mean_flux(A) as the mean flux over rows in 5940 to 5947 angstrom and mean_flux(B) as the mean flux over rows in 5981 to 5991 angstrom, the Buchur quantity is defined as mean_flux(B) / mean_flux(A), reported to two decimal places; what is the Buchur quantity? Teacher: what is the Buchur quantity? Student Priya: 0.98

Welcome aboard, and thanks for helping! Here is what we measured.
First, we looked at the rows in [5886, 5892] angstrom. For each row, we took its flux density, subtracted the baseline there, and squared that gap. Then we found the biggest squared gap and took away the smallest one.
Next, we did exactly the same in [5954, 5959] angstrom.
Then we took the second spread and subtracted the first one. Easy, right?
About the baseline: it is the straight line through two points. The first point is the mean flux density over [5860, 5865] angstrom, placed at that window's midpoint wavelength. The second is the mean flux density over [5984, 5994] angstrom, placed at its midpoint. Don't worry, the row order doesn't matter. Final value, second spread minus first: 20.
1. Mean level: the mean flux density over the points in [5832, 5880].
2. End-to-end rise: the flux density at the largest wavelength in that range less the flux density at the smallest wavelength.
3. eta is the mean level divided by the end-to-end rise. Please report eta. 42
